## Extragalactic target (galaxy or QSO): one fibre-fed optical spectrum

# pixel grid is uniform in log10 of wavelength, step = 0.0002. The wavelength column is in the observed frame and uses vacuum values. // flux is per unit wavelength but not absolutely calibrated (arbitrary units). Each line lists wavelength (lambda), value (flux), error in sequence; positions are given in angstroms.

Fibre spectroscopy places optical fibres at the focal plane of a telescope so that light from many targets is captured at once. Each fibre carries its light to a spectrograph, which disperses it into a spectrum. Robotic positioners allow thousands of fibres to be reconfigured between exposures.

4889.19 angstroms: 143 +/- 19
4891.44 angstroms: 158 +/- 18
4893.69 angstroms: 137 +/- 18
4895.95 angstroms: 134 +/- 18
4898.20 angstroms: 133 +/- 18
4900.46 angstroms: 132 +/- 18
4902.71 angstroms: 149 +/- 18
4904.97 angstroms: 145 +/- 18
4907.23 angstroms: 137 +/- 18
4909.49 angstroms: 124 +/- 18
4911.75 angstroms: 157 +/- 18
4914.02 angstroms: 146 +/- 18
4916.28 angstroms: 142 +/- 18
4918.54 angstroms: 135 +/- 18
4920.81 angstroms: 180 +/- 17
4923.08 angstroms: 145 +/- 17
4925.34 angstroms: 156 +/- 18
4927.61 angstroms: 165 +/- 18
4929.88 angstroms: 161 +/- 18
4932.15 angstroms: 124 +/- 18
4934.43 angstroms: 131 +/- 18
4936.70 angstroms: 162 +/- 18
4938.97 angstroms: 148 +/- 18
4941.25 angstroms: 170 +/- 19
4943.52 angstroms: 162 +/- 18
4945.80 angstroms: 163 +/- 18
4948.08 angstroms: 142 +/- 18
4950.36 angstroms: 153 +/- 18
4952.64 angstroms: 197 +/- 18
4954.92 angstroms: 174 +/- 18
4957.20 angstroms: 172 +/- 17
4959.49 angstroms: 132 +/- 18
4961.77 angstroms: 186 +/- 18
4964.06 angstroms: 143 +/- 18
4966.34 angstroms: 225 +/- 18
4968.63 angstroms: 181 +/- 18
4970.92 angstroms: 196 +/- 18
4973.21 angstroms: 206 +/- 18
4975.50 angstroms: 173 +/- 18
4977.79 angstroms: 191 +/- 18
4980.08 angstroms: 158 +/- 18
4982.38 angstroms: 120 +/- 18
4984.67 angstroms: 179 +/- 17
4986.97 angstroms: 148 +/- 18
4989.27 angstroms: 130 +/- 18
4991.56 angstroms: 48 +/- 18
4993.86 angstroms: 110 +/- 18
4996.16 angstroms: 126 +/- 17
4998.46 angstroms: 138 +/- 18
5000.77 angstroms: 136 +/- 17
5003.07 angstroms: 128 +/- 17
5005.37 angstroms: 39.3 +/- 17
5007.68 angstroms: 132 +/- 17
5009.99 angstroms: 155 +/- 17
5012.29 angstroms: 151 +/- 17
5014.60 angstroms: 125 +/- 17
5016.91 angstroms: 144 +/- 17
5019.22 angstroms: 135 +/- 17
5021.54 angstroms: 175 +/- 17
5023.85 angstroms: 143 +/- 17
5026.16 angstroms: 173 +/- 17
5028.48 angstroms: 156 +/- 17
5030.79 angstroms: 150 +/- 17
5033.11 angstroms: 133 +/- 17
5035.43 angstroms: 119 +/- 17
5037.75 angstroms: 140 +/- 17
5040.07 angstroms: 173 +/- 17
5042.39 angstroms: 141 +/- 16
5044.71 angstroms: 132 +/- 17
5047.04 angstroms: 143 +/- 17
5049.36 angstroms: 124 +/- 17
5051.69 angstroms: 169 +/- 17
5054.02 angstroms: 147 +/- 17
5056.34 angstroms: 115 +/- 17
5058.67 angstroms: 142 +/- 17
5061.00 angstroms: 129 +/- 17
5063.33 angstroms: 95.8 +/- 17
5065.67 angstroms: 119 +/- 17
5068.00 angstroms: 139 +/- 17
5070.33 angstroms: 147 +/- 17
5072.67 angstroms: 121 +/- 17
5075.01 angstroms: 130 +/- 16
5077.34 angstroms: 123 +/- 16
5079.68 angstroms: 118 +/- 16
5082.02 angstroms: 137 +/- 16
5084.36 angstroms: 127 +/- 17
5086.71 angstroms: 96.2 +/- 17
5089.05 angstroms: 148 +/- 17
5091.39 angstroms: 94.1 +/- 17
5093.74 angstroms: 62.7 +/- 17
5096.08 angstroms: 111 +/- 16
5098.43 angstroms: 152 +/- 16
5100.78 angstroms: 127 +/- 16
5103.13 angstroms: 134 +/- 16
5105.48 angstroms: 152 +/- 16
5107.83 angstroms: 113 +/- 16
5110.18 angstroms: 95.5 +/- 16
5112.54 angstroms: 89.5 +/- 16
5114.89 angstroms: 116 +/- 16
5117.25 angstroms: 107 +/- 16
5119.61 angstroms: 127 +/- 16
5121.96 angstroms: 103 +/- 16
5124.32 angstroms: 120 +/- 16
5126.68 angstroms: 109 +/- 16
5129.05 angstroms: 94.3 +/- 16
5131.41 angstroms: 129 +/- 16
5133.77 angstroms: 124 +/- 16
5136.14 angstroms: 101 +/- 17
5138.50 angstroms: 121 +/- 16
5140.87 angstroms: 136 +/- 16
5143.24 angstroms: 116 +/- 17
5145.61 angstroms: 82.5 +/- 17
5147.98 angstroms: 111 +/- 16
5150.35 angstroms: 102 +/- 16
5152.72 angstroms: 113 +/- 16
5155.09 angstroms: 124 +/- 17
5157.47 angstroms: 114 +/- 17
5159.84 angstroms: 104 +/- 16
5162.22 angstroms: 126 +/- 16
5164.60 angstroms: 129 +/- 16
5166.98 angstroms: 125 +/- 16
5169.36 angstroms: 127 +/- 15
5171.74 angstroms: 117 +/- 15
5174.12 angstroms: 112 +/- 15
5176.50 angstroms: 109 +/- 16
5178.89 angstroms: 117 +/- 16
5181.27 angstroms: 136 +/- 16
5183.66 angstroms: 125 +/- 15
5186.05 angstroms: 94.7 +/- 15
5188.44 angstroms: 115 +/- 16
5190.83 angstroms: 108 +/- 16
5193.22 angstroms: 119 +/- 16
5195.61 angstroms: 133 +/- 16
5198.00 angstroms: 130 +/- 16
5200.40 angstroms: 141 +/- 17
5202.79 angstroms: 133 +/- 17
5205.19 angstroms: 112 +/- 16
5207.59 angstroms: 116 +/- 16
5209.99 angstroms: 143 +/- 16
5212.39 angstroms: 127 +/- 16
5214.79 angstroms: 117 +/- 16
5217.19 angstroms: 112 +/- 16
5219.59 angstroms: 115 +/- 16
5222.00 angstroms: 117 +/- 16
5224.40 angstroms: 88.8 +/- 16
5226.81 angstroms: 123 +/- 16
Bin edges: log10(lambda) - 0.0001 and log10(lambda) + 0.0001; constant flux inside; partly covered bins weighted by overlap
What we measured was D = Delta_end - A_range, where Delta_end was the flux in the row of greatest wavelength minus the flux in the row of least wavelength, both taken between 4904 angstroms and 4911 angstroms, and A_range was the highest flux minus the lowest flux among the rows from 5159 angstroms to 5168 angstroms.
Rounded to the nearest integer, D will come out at -46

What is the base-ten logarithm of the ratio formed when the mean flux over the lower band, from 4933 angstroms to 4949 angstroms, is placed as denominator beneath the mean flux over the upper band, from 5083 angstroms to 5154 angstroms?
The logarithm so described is -0.13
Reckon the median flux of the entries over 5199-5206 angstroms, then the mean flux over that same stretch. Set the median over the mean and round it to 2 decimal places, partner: 1.03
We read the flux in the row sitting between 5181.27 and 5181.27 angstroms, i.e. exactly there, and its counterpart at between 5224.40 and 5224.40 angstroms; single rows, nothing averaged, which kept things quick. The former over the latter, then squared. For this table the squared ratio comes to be 2.3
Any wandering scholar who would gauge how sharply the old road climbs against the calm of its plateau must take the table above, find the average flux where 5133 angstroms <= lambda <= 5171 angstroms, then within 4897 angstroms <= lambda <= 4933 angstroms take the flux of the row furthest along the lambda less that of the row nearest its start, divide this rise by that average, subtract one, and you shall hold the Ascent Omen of -1.1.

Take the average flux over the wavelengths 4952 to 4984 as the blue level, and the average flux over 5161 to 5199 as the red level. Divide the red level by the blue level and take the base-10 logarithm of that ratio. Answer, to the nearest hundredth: -0.16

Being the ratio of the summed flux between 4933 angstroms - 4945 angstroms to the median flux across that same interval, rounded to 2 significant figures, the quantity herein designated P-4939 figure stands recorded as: 4.8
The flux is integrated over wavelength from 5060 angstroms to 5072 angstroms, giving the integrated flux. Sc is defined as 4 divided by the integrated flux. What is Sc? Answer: 0.0027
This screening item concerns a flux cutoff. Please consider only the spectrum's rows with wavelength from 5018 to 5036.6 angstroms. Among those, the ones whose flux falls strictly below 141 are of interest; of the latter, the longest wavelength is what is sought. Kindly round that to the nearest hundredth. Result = 5035.43 angstroms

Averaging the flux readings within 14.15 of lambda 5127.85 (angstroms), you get 116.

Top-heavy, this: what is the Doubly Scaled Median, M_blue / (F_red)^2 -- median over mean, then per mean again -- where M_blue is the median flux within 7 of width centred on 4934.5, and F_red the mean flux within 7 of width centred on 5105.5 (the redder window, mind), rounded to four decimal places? 0.0074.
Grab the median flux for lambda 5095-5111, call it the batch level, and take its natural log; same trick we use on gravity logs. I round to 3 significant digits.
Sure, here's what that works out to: 4.84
